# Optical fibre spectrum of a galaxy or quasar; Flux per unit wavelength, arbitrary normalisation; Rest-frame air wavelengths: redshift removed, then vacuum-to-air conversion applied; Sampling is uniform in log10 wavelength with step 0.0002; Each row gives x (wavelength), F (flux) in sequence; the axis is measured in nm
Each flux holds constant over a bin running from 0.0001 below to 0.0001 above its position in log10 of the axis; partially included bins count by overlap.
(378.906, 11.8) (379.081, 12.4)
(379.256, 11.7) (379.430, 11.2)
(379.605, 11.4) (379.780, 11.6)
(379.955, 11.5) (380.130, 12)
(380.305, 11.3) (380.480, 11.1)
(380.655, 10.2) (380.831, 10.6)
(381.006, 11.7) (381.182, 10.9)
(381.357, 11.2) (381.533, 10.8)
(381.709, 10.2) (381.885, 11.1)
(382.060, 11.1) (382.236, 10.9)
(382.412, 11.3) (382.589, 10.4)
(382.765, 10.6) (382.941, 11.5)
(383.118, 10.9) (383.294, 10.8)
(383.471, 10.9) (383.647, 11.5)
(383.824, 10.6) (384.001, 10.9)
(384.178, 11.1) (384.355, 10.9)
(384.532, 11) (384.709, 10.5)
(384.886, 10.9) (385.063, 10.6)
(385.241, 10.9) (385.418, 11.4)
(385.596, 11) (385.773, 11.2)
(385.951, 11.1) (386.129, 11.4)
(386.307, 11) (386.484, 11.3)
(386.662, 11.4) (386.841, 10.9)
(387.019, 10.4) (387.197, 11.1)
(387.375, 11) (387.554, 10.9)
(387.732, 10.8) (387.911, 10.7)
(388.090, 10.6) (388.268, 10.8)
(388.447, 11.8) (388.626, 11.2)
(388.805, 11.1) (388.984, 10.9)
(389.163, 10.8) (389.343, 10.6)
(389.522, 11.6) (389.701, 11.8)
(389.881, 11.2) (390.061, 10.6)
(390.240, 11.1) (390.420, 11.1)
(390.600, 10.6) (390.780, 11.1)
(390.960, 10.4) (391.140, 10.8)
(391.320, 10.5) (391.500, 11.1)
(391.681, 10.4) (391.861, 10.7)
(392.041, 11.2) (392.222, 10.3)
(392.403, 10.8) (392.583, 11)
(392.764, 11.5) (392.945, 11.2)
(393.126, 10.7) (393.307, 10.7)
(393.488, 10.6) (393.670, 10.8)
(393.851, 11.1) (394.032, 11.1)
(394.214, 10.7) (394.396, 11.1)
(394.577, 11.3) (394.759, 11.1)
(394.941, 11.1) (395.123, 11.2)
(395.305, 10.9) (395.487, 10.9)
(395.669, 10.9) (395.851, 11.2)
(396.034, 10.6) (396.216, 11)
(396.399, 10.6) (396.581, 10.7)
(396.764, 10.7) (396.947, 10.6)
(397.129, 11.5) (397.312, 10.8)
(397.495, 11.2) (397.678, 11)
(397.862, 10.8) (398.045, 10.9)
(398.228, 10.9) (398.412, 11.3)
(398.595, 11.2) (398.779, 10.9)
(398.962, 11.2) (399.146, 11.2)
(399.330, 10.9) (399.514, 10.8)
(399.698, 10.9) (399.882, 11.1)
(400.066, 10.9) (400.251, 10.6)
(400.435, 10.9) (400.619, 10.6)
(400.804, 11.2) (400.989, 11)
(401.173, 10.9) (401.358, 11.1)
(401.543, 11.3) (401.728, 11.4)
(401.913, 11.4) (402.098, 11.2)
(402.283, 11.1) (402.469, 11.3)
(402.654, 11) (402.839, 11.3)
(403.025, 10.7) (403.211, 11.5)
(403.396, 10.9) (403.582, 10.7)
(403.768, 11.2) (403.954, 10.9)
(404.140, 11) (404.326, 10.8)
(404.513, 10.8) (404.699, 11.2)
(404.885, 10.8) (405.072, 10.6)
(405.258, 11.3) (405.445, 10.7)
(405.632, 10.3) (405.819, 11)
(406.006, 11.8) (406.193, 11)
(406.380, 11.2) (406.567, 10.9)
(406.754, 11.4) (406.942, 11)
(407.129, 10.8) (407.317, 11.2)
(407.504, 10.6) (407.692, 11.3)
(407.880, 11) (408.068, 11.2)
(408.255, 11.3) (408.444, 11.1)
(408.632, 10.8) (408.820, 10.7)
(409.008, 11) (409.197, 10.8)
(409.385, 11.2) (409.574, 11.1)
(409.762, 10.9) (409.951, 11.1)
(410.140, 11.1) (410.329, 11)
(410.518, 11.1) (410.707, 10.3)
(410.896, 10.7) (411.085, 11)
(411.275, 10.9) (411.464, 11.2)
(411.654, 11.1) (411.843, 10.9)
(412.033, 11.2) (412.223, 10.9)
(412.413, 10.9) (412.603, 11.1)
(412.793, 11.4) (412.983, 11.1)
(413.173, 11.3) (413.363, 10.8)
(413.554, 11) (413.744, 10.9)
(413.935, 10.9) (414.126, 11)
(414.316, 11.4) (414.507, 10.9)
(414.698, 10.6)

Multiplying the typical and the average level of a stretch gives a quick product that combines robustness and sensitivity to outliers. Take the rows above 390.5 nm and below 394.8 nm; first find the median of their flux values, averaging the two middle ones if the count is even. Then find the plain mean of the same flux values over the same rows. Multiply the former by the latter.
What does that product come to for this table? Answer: 117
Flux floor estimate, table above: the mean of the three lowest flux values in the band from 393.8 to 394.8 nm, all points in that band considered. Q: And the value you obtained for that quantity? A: 11.0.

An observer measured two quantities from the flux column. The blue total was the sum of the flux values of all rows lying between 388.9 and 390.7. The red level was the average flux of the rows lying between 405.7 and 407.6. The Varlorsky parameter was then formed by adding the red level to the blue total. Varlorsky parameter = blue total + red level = 121.4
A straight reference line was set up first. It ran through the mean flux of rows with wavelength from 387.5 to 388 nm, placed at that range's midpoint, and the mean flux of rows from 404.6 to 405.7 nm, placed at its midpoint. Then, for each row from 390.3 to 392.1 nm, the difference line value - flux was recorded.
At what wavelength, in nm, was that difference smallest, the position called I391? 392.041 nm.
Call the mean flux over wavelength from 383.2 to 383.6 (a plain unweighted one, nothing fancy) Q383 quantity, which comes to 10.9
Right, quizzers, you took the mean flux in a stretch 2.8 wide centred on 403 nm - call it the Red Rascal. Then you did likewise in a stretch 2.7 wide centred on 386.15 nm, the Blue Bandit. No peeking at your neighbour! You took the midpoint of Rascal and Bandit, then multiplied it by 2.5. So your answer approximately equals 27.7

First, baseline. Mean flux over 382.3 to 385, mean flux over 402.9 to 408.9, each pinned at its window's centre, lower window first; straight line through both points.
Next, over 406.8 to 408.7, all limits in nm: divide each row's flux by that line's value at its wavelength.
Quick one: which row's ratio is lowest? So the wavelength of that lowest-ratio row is 407.504 nm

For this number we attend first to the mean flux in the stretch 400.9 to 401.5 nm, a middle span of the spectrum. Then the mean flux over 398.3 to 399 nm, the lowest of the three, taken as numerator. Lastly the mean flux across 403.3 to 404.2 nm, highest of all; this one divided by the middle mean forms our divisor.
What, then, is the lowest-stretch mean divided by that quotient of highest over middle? 11.2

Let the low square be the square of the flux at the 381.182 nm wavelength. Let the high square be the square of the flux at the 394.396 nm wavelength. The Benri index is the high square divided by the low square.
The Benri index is 1.04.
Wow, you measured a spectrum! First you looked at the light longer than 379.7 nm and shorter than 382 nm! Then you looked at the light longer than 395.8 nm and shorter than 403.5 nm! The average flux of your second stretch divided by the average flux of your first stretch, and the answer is 0.99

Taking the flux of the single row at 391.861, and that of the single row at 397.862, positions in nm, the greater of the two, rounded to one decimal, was 10.8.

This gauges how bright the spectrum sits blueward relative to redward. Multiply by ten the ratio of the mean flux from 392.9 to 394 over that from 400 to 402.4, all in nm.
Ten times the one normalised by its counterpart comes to 9.8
